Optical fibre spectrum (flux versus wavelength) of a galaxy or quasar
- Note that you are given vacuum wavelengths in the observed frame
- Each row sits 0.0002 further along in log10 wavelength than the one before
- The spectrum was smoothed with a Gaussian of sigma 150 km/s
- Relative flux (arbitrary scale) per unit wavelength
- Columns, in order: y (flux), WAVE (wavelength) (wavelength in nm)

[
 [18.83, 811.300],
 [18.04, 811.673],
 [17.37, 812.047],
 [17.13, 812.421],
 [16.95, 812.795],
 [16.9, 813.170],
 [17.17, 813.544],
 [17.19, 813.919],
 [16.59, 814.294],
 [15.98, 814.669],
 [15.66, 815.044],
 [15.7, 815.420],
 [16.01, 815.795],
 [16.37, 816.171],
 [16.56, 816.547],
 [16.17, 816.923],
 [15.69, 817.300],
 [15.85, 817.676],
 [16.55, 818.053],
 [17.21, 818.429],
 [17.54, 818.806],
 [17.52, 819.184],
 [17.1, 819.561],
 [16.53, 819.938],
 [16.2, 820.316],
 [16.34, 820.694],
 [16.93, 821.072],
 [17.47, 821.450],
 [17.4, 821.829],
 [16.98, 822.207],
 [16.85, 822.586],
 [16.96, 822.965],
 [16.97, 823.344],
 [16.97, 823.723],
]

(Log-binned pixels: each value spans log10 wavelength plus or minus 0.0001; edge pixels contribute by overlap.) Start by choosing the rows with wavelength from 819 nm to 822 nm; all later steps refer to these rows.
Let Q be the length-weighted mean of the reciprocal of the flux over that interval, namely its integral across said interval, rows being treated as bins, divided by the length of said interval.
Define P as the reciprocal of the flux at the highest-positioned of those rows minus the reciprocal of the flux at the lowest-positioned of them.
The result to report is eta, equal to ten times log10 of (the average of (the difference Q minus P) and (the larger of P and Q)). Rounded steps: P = 0.000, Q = 0.0591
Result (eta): -12.3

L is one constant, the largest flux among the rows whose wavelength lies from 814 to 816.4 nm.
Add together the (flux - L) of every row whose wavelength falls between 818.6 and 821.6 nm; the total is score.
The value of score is 2.9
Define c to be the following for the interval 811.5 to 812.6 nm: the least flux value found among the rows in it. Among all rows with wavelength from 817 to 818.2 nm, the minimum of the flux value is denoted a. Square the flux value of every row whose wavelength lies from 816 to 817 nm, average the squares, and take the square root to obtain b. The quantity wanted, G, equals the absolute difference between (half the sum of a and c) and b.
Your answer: 0.0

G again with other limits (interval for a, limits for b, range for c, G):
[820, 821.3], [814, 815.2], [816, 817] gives 0.1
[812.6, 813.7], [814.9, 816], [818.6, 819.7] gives 1.2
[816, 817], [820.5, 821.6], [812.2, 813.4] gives 0.4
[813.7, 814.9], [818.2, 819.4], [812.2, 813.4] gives 1.0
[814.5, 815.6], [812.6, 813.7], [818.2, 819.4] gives 0.6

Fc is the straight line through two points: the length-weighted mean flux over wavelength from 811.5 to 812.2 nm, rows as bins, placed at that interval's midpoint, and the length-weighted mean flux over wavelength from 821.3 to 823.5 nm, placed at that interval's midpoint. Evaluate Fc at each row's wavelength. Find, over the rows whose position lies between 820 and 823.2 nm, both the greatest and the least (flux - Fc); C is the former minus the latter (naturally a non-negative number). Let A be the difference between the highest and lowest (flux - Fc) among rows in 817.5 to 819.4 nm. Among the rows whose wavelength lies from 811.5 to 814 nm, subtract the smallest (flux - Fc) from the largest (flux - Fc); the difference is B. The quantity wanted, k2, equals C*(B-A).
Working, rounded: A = 1.8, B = 1.1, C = 1.34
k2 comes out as -0.9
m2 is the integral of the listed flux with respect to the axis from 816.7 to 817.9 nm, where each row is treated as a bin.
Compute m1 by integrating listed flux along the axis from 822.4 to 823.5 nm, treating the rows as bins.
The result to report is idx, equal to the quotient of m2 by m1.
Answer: 1.03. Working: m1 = 18.6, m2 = 19.1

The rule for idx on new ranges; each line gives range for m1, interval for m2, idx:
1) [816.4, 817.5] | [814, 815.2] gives 1.10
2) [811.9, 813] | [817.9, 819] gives 1.00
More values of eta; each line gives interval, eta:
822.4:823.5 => -12.3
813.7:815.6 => -12.3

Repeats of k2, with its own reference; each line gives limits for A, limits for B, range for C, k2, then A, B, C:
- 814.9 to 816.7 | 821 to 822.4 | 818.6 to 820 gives -0.4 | 1.0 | 0.6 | 0.95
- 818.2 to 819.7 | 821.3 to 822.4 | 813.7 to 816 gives 0.1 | 0.4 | 0.4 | 1.46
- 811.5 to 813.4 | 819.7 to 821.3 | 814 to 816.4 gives -0.2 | 1.1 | 0.8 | 0.89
